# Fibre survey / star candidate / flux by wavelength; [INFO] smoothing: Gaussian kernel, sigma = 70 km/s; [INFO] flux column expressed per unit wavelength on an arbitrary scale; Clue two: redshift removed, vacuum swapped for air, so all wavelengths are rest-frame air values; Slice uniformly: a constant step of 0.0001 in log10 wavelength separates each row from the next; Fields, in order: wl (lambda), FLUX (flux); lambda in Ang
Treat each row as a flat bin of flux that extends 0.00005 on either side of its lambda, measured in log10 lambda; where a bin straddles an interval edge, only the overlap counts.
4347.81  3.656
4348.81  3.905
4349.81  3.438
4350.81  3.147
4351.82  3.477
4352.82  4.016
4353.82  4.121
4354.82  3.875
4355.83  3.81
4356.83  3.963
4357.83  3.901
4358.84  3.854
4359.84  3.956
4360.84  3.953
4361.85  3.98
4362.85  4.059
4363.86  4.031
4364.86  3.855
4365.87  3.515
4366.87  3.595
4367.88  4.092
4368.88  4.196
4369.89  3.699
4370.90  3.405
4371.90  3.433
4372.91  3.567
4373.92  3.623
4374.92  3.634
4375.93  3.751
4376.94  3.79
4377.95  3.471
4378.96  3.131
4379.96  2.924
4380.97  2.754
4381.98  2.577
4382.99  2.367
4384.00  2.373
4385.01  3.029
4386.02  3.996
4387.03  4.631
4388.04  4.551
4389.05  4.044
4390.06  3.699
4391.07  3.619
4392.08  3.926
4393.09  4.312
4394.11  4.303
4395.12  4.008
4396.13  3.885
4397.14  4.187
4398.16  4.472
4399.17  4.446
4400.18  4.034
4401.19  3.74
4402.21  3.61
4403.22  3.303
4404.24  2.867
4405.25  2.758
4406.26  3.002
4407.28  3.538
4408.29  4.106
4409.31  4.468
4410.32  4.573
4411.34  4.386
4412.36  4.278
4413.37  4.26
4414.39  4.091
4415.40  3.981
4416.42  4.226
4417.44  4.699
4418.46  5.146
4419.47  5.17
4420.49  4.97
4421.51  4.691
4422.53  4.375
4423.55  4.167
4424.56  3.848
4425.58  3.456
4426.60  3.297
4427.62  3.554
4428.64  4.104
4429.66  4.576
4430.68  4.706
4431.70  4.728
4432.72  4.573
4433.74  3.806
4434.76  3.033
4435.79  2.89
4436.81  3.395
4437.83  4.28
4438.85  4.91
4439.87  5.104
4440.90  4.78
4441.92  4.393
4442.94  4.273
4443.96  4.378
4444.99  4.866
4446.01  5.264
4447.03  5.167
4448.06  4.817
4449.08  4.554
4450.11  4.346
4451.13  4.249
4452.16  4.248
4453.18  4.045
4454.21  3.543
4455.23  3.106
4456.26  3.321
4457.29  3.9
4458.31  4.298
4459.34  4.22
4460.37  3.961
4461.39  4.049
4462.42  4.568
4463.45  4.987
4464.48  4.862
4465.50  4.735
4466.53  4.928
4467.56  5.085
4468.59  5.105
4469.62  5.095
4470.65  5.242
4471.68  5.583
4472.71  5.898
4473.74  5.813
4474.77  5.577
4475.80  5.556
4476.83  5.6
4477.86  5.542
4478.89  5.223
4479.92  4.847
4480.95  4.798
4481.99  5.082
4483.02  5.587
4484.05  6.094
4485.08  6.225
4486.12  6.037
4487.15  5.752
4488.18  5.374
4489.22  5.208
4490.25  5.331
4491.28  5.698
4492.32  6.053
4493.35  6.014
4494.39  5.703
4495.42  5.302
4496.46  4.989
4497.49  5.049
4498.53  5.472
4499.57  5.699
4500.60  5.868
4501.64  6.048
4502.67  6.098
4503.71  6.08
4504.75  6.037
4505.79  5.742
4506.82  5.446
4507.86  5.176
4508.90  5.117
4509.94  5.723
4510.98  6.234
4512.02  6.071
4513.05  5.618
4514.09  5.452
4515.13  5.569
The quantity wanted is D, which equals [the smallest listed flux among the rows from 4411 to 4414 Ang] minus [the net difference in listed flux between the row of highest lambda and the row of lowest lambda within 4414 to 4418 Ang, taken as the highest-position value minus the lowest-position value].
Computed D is 3.7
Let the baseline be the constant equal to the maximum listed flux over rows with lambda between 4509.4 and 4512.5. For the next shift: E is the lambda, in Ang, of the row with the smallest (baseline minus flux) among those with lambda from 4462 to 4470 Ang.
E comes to 4468.59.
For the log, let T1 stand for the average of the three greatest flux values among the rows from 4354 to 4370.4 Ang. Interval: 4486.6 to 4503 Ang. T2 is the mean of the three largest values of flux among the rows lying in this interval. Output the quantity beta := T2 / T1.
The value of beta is 1.47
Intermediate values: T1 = 4.1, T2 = 6.1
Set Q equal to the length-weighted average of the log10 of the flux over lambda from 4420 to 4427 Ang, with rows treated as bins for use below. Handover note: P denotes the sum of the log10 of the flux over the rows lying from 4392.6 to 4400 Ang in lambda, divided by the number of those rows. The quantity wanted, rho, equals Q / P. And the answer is 0.98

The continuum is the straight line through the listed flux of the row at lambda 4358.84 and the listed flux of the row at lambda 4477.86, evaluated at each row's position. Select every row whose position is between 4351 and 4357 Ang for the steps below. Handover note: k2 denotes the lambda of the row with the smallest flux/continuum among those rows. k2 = 4351.82 Ang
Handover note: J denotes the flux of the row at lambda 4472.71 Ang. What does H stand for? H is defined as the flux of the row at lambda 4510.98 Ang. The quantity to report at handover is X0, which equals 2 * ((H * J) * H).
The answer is 458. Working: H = 6.234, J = 5.898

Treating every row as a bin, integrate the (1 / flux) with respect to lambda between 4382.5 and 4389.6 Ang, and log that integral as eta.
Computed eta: 2.1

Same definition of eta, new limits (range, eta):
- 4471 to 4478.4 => 1.3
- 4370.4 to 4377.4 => 1.9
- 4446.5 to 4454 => 1.7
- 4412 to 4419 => 1.6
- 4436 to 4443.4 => 1.7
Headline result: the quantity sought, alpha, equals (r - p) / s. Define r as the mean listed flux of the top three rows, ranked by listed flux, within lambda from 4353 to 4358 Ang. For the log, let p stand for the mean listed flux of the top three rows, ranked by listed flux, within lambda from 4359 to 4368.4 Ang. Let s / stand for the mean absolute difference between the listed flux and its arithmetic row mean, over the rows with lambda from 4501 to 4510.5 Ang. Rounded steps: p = 4.1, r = 4.0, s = 0.31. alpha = -0.2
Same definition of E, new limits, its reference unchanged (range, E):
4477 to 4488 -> 4485.08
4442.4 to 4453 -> 4446.01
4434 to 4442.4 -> 4439.87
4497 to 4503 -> 4502.67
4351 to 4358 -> 4353.82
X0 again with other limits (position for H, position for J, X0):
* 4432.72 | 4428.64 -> 172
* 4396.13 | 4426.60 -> 100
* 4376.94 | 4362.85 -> 117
